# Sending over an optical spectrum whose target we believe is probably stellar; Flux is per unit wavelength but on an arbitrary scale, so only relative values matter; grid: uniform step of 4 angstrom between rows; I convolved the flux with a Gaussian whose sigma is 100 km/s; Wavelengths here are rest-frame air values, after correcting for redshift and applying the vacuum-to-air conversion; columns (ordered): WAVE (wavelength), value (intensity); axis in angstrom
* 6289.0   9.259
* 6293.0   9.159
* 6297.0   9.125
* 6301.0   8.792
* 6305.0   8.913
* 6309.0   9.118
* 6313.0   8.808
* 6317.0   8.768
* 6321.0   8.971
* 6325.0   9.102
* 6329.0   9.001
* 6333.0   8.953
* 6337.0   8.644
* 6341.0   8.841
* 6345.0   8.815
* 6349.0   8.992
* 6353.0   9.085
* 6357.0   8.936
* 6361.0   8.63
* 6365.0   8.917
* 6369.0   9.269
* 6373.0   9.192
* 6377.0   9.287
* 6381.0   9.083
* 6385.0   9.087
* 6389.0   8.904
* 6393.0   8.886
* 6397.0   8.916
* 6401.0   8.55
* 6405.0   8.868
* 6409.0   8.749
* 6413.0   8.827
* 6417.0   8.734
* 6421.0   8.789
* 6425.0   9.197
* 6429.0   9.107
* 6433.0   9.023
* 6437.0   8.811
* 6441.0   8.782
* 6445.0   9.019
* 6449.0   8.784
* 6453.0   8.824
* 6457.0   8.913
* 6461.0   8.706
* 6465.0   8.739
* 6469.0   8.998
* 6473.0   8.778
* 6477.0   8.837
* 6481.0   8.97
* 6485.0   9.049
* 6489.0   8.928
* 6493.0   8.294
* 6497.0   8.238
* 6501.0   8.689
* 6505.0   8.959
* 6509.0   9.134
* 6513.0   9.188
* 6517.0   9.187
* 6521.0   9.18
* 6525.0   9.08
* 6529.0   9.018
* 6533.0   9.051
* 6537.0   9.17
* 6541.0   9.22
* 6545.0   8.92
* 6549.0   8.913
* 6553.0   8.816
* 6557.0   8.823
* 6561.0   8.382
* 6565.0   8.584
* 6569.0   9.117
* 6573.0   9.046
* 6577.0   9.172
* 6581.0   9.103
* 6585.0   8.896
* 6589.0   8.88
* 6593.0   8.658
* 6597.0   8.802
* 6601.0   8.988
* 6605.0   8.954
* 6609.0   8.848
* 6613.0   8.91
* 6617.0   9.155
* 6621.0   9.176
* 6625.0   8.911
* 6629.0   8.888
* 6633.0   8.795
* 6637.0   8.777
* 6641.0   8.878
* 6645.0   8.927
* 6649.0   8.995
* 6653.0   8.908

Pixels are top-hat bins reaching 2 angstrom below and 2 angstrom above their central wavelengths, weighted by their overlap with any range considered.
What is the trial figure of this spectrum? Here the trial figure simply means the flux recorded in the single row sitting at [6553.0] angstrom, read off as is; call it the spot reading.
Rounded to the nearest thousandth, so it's 8.816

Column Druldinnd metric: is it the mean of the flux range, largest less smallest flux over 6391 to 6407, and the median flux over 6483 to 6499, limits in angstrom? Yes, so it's 4.49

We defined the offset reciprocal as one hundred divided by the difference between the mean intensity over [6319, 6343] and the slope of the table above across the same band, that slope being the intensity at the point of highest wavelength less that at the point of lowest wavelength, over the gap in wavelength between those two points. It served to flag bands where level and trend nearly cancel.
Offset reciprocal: 11.2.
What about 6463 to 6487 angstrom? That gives 11.3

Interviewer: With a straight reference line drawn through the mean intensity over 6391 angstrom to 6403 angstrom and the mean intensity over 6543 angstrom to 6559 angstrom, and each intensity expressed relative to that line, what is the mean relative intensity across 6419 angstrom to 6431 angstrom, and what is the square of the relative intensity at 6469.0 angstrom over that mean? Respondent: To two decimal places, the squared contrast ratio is 0.99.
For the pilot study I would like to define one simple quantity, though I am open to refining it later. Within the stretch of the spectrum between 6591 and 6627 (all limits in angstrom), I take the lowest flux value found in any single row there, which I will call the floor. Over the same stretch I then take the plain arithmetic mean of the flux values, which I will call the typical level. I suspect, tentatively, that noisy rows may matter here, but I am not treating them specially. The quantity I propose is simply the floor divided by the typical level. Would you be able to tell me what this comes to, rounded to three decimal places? 0.969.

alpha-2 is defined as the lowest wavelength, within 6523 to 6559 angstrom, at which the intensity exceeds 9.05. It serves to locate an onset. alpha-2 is 6525.0 angstrom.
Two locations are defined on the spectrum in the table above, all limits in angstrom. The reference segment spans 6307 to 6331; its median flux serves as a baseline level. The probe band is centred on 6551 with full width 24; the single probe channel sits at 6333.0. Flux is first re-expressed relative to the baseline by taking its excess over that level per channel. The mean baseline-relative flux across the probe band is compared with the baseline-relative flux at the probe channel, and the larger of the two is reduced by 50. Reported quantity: -50.0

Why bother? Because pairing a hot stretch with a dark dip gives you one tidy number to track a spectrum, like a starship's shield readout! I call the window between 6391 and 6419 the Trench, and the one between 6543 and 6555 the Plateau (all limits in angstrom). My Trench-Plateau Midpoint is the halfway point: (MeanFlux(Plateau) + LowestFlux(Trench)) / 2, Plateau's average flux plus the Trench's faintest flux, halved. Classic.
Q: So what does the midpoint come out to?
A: 8.72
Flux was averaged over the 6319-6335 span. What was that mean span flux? 9.01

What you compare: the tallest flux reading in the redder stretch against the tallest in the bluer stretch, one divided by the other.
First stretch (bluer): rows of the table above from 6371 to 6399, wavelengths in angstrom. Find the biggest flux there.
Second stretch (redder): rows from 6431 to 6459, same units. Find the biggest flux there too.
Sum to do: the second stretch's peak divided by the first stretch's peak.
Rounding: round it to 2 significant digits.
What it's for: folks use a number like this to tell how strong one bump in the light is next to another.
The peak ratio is 0.97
